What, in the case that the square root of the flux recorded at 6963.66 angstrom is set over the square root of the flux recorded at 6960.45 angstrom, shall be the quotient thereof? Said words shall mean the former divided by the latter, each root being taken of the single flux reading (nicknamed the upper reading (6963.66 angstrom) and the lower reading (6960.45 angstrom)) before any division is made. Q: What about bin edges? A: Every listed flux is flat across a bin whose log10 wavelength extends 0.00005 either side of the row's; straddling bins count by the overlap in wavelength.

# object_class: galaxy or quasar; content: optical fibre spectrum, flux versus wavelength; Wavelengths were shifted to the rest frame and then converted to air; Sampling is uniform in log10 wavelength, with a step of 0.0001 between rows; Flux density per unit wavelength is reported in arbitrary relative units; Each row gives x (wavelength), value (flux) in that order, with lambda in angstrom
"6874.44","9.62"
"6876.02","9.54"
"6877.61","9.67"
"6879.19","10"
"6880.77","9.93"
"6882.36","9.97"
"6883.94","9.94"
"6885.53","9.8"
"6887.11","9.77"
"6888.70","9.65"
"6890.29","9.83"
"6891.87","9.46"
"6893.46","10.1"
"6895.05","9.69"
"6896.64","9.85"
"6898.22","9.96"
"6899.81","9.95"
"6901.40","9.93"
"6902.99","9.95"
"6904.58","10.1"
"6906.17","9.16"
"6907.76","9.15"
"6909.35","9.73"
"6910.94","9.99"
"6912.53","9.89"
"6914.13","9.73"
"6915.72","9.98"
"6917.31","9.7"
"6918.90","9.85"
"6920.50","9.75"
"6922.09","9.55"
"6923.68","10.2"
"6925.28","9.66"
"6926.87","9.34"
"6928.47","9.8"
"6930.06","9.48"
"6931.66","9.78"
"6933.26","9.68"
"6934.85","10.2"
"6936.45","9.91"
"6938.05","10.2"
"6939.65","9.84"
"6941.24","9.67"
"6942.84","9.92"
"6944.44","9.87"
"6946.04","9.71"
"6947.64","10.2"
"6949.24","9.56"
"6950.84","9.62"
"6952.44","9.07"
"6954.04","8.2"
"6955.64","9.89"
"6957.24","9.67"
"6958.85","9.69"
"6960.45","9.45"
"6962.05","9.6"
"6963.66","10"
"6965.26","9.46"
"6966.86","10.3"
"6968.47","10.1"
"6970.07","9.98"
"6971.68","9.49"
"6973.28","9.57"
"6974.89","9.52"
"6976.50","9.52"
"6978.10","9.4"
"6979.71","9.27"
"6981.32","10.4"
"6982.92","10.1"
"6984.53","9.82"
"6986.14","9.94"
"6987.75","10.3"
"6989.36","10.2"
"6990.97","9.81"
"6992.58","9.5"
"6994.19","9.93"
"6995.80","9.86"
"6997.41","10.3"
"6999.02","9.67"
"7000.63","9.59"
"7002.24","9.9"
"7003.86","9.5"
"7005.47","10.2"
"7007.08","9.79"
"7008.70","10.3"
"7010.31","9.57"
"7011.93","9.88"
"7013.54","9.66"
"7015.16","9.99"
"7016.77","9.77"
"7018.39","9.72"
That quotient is 1.03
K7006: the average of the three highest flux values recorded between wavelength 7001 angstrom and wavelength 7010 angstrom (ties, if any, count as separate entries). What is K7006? 10.1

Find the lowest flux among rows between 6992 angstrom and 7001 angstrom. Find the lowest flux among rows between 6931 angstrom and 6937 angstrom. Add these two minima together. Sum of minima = 19.2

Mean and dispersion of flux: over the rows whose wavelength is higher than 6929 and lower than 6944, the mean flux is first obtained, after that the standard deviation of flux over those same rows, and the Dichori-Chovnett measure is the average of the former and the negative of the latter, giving 4.81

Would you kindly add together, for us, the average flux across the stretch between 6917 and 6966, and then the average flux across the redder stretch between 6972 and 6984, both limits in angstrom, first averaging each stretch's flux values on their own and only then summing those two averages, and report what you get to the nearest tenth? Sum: 19.4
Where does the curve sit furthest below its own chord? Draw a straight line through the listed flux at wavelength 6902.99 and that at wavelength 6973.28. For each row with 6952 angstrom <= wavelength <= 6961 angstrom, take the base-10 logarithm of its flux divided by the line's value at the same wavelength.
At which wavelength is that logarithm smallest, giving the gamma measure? 6954.04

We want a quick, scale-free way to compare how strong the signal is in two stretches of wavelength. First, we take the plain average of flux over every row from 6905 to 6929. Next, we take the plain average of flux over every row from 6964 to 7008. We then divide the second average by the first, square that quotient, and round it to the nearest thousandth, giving 1.027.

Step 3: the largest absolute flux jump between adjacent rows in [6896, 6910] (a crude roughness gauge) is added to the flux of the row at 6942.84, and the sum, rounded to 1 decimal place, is 10.9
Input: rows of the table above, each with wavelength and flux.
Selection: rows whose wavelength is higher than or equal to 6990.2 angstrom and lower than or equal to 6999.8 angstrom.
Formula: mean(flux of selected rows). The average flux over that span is 9.85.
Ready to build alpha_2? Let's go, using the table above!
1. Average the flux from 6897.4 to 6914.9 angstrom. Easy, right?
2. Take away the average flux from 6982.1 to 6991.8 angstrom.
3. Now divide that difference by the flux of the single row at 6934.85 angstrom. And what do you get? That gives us -0.025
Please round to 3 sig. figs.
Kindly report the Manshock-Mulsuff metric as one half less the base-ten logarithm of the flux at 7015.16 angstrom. -0.500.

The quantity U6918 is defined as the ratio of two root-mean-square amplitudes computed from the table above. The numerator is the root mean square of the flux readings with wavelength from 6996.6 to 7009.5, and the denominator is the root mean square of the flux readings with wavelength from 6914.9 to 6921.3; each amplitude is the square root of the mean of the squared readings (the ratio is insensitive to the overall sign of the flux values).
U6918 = 1.01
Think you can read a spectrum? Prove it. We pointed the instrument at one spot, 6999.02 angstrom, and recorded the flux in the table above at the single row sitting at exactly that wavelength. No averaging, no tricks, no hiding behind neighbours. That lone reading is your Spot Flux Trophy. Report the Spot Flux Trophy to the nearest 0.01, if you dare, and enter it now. 9.67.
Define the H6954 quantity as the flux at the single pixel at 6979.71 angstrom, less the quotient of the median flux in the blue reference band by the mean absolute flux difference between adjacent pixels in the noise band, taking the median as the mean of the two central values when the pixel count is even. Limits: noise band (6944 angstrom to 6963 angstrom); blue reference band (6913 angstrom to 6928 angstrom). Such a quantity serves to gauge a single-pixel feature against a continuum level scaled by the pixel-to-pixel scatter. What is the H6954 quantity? -11.8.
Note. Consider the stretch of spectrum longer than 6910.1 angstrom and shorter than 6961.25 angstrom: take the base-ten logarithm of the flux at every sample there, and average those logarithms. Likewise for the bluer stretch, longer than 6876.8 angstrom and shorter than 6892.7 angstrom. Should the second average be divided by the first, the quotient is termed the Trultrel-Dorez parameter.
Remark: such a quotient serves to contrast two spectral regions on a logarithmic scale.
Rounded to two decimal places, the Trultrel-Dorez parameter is 1.00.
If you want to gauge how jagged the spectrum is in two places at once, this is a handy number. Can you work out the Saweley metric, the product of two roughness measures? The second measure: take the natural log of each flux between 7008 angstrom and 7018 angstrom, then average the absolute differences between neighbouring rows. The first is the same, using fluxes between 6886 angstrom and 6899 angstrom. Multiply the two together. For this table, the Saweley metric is 0.0011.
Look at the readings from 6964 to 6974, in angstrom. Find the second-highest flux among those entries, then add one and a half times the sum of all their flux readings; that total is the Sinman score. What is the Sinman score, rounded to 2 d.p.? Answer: 98.45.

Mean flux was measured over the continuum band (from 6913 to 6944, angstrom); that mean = 9.80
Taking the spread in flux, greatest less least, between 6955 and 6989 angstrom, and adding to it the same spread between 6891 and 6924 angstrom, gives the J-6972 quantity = 2.18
